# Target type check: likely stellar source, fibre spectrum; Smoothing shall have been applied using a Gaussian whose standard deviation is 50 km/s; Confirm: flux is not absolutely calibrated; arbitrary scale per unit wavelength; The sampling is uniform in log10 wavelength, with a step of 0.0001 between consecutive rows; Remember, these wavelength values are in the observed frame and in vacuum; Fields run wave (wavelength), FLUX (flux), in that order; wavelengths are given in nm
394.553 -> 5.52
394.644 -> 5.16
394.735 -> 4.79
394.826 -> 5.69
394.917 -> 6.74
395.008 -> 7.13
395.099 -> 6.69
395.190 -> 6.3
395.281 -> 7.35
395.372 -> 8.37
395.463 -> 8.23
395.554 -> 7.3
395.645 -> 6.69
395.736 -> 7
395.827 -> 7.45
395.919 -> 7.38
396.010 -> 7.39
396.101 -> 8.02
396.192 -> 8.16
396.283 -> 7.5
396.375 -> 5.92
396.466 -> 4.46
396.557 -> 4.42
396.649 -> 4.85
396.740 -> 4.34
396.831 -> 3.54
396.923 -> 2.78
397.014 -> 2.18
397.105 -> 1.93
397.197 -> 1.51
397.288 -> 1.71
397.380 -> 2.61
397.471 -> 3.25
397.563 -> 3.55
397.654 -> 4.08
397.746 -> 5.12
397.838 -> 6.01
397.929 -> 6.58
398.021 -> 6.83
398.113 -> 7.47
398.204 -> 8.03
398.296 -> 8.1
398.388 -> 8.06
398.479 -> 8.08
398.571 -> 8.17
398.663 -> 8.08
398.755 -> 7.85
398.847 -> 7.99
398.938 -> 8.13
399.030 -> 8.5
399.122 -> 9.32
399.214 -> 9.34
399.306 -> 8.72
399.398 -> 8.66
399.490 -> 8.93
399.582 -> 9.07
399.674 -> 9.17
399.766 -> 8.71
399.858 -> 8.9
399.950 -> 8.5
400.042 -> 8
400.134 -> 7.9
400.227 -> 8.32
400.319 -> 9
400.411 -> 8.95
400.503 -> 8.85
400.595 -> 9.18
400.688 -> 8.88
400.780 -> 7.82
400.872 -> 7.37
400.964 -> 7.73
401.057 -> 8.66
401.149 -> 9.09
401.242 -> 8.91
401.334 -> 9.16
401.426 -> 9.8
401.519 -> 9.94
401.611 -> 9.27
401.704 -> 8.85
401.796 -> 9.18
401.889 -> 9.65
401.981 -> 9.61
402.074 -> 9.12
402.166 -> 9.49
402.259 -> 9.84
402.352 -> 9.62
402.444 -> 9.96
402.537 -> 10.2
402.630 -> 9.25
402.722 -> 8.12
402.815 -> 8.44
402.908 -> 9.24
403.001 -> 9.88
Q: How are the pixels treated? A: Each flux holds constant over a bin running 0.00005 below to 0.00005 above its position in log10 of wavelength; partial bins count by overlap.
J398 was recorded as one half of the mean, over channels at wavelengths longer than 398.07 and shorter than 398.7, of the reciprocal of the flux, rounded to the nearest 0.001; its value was 0.063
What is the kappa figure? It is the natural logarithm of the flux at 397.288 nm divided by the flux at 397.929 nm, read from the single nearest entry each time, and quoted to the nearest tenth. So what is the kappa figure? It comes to -1.3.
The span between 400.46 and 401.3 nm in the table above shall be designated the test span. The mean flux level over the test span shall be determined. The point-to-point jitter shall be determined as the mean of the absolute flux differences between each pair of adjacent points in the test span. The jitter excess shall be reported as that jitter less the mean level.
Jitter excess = -8.0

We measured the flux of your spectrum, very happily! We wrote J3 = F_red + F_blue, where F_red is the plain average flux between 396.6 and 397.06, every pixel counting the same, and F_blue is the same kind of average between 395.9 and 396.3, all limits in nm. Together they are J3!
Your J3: 11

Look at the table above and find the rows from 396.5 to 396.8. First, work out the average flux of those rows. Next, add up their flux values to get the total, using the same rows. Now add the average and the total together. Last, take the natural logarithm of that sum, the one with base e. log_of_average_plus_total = 2.9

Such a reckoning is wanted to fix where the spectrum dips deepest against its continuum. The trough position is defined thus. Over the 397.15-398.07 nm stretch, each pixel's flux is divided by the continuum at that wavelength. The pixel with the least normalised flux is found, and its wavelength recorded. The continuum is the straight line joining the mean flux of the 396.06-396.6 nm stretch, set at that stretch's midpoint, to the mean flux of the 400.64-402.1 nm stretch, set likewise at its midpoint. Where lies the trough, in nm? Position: 397.197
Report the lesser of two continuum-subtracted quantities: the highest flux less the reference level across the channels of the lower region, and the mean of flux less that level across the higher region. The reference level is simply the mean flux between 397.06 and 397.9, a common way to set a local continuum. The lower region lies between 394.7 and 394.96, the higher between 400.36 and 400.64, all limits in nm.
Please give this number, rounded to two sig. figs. 3.4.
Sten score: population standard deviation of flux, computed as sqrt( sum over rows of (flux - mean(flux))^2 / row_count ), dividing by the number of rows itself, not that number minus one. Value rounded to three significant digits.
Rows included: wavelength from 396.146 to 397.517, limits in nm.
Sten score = 1.96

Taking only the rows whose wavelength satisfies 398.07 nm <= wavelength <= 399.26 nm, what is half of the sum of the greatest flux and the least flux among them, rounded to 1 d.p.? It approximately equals 8.4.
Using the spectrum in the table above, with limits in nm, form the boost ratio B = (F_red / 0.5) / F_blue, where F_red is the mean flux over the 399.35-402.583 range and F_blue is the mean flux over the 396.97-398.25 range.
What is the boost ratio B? 4.1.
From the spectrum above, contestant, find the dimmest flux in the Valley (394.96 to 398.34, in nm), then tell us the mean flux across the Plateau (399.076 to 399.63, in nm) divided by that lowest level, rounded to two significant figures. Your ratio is 6.0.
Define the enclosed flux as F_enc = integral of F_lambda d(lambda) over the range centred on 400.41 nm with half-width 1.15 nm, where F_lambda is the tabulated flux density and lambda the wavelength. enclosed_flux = 20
